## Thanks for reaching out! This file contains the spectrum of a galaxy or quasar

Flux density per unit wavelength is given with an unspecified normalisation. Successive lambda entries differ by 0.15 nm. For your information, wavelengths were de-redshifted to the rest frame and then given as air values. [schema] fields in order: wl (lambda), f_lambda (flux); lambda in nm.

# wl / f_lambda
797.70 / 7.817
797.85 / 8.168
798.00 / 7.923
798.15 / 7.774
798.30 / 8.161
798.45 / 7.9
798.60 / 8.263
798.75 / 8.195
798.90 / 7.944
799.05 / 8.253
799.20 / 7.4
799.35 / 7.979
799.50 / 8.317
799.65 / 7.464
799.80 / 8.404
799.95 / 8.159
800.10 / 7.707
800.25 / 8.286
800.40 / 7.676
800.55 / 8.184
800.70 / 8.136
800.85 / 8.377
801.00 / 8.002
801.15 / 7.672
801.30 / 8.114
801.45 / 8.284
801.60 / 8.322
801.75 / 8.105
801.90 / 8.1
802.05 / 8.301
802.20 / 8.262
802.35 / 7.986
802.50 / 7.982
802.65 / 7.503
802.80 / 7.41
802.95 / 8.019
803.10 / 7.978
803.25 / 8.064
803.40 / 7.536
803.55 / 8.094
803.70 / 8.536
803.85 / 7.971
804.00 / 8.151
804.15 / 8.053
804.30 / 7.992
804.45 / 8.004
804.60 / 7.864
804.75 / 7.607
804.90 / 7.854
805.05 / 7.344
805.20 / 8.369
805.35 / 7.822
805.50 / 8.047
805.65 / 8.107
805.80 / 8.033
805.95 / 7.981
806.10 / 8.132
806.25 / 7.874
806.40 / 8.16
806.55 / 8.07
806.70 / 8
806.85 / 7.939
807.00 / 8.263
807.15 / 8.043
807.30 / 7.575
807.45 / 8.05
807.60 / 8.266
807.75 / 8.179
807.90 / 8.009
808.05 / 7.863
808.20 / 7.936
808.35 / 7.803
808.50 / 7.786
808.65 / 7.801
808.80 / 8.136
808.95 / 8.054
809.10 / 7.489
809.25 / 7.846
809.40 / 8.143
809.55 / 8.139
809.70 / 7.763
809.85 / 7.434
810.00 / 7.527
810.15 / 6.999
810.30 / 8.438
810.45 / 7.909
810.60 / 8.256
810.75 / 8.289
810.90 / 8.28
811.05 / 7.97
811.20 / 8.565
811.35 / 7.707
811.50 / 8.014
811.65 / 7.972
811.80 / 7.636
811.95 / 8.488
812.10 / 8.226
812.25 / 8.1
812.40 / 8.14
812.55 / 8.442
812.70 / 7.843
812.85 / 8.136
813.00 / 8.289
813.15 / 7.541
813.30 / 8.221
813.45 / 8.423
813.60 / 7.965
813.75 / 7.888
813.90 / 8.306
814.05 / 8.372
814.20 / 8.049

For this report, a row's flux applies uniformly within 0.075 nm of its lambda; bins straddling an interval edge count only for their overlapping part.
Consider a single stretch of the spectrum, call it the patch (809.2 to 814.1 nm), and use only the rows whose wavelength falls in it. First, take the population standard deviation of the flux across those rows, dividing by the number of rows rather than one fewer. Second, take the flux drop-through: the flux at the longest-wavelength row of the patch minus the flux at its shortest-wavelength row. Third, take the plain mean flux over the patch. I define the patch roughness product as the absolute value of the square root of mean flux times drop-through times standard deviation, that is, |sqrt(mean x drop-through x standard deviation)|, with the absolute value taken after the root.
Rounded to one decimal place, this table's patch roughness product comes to 1.2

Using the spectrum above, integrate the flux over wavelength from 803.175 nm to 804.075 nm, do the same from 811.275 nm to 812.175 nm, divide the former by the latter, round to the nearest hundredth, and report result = 1.01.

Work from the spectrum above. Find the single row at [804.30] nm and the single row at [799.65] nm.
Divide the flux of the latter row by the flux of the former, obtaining 0.93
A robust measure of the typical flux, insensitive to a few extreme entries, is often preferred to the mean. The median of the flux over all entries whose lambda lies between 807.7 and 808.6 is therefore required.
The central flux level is 7.90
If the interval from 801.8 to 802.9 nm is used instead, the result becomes 7.99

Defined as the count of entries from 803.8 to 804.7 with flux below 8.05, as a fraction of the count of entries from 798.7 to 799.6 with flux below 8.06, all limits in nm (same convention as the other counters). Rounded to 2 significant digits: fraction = 1.3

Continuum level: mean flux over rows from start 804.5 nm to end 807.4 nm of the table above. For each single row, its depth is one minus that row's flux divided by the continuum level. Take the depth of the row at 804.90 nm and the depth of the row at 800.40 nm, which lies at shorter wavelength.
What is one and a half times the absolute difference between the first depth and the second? 0.034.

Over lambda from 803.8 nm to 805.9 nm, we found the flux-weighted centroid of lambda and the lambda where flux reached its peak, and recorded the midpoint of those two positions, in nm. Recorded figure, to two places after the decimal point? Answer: 805.01 nm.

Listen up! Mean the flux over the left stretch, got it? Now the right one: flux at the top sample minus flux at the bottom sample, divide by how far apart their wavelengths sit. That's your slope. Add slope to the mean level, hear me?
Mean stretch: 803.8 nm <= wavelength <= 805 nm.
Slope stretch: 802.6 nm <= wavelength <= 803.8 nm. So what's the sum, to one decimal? 8.9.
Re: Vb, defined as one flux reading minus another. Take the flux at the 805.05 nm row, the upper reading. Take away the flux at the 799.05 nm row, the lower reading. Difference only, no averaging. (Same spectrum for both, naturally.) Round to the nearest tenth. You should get -0.9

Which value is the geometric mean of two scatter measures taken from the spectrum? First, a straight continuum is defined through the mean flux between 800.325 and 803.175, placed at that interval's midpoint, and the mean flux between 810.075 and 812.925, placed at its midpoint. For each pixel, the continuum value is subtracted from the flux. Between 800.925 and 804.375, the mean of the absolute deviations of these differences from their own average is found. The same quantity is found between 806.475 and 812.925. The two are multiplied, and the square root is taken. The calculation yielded 0.209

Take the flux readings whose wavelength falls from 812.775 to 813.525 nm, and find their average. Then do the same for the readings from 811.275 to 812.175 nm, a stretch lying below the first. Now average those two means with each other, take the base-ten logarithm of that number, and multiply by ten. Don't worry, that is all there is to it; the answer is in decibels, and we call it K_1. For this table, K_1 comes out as 9.066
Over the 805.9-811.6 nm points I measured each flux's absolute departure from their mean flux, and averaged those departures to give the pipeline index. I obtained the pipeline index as 0.22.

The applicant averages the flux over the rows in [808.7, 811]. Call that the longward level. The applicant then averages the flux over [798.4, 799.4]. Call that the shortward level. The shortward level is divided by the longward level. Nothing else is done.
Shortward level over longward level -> 1.010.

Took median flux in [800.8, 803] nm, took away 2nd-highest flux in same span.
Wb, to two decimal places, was -0.22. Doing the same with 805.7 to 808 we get -0.22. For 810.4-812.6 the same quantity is -0.35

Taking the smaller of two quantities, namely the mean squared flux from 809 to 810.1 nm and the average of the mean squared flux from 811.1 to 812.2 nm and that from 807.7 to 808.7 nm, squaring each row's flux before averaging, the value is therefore 60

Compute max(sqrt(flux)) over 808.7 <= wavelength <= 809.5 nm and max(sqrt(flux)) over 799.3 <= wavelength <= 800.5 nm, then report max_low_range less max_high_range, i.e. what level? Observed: 0.045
